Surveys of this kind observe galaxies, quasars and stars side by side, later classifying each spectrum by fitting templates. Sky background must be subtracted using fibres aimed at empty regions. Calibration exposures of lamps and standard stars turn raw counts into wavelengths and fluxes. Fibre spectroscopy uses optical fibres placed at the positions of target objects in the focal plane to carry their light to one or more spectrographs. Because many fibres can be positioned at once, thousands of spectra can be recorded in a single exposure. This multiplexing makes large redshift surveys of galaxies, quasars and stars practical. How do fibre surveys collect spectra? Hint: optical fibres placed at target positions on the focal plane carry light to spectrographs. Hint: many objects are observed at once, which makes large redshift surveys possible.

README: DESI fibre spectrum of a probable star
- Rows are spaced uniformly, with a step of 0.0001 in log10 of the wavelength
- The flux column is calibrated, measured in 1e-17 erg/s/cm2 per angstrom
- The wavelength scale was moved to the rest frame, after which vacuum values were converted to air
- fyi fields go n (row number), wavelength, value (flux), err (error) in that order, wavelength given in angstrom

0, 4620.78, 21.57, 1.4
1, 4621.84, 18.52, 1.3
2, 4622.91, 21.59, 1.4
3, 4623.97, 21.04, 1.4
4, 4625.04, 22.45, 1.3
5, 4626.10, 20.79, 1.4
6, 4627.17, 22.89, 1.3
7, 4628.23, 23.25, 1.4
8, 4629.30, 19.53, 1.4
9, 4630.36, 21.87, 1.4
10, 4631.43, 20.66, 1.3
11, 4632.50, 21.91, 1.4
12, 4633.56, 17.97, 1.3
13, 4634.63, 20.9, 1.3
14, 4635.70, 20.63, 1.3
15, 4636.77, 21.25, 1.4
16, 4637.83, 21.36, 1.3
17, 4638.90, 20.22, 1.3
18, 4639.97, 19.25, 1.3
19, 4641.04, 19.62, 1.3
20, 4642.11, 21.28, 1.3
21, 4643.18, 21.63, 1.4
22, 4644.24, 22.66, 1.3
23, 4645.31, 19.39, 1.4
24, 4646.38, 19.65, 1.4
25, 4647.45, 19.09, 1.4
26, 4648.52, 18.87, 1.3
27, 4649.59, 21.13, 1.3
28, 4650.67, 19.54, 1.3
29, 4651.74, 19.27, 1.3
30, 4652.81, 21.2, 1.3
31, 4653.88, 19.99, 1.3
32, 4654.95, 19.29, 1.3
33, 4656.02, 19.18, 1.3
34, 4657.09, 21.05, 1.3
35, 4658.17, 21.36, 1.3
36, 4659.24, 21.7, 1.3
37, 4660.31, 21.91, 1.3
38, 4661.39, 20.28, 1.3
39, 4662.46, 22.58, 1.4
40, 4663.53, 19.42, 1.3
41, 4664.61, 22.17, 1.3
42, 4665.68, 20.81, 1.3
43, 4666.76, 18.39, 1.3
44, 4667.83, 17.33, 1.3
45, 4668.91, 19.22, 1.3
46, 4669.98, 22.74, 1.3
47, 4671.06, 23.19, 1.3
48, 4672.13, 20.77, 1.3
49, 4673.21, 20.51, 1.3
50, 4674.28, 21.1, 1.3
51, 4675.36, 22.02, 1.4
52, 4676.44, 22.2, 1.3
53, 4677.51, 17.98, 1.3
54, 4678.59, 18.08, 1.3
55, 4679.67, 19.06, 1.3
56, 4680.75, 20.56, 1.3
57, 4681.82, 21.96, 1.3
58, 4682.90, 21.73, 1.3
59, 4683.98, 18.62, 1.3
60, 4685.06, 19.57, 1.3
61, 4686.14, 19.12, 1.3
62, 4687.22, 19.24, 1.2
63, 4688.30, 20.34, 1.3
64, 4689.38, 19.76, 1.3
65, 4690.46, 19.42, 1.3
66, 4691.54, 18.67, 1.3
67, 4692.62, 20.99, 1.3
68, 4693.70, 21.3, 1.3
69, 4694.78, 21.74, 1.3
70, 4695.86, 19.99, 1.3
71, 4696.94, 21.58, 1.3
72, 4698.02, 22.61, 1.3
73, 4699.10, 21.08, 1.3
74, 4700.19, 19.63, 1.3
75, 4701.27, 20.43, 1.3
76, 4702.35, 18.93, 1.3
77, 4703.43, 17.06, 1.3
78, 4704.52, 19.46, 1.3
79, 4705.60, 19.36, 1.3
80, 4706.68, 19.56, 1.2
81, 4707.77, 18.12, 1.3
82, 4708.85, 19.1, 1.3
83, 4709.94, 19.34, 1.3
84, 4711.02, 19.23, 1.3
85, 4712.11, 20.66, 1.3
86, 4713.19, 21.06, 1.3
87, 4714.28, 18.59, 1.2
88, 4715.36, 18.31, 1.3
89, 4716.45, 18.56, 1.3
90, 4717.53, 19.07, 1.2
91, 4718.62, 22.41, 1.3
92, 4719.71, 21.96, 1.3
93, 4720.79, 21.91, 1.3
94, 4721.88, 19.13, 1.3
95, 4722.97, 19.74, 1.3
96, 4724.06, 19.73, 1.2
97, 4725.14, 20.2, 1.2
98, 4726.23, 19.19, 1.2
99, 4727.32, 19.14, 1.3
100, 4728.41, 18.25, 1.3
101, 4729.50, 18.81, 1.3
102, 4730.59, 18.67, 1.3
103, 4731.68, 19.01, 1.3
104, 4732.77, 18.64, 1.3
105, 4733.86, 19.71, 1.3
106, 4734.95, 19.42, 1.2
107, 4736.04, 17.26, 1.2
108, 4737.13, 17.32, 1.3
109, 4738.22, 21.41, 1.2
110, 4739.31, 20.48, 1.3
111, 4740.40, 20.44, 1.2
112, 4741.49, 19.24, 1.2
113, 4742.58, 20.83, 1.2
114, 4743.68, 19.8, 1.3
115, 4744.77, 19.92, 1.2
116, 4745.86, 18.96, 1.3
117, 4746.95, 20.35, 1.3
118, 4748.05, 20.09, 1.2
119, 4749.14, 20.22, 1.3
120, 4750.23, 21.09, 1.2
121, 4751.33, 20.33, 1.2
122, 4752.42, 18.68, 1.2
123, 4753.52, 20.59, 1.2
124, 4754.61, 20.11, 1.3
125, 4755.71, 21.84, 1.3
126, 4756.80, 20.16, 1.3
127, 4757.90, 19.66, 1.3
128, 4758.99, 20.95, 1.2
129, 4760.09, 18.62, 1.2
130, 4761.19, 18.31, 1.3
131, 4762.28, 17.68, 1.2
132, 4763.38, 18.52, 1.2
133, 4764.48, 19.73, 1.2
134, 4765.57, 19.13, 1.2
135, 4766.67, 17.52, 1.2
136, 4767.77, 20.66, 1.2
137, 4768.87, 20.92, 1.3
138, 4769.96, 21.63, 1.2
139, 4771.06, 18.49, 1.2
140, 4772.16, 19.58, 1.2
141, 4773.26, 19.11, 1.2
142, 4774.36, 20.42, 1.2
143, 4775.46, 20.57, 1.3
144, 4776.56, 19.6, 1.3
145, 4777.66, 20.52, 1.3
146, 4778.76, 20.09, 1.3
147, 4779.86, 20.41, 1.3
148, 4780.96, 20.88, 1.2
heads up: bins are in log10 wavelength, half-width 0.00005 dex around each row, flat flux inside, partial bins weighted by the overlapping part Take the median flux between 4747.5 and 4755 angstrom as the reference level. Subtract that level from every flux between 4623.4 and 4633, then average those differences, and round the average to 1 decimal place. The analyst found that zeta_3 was 1.4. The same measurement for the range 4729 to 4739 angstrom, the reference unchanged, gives -1.3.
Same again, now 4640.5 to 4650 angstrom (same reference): 0.1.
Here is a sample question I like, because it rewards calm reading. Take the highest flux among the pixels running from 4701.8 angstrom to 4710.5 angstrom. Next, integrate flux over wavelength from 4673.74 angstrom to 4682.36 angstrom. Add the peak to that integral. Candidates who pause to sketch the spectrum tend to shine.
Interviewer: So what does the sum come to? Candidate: 195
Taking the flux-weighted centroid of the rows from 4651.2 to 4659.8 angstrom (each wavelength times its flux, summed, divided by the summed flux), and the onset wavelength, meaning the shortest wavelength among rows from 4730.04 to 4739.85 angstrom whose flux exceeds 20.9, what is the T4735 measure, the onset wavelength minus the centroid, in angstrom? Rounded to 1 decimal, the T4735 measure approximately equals 82.7 angstrom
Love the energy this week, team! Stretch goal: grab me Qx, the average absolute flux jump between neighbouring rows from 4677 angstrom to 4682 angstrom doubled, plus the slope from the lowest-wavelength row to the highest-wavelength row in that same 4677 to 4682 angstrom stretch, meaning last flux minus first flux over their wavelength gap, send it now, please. 2.9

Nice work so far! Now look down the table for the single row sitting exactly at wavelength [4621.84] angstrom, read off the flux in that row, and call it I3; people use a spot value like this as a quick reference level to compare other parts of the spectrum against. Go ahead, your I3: 18.52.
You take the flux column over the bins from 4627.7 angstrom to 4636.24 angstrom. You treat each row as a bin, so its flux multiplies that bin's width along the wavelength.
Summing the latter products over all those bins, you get 178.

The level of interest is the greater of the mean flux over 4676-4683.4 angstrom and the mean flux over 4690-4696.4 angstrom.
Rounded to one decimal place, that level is 20.4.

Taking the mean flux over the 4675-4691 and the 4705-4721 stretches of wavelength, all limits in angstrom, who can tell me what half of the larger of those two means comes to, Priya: 10.0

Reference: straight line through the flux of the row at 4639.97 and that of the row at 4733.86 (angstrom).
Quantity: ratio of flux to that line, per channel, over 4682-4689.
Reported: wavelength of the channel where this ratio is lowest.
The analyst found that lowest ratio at 4683.98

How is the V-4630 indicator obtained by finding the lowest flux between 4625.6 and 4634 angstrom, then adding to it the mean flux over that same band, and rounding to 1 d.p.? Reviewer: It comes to 39.1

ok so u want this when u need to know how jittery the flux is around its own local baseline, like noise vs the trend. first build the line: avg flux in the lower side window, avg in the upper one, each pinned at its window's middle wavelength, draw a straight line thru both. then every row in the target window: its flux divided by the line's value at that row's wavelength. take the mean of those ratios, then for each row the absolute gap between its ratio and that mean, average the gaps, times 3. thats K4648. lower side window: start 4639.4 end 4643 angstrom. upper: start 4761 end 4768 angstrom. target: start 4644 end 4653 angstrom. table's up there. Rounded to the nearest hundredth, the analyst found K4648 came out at 0.16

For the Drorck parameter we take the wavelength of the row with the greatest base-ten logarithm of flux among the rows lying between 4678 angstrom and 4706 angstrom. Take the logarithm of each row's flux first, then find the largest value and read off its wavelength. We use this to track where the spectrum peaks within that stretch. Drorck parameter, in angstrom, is 4698.02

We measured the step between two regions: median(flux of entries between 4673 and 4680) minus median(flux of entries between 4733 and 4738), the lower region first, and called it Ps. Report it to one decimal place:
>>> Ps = 2.1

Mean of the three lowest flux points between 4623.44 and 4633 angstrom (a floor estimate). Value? 20.3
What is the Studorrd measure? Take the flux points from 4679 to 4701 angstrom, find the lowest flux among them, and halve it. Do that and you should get 9.3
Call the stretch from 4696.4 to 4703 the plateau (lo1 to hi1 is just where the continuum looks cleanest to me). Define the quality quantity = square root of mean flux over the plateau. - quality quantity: 4.55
